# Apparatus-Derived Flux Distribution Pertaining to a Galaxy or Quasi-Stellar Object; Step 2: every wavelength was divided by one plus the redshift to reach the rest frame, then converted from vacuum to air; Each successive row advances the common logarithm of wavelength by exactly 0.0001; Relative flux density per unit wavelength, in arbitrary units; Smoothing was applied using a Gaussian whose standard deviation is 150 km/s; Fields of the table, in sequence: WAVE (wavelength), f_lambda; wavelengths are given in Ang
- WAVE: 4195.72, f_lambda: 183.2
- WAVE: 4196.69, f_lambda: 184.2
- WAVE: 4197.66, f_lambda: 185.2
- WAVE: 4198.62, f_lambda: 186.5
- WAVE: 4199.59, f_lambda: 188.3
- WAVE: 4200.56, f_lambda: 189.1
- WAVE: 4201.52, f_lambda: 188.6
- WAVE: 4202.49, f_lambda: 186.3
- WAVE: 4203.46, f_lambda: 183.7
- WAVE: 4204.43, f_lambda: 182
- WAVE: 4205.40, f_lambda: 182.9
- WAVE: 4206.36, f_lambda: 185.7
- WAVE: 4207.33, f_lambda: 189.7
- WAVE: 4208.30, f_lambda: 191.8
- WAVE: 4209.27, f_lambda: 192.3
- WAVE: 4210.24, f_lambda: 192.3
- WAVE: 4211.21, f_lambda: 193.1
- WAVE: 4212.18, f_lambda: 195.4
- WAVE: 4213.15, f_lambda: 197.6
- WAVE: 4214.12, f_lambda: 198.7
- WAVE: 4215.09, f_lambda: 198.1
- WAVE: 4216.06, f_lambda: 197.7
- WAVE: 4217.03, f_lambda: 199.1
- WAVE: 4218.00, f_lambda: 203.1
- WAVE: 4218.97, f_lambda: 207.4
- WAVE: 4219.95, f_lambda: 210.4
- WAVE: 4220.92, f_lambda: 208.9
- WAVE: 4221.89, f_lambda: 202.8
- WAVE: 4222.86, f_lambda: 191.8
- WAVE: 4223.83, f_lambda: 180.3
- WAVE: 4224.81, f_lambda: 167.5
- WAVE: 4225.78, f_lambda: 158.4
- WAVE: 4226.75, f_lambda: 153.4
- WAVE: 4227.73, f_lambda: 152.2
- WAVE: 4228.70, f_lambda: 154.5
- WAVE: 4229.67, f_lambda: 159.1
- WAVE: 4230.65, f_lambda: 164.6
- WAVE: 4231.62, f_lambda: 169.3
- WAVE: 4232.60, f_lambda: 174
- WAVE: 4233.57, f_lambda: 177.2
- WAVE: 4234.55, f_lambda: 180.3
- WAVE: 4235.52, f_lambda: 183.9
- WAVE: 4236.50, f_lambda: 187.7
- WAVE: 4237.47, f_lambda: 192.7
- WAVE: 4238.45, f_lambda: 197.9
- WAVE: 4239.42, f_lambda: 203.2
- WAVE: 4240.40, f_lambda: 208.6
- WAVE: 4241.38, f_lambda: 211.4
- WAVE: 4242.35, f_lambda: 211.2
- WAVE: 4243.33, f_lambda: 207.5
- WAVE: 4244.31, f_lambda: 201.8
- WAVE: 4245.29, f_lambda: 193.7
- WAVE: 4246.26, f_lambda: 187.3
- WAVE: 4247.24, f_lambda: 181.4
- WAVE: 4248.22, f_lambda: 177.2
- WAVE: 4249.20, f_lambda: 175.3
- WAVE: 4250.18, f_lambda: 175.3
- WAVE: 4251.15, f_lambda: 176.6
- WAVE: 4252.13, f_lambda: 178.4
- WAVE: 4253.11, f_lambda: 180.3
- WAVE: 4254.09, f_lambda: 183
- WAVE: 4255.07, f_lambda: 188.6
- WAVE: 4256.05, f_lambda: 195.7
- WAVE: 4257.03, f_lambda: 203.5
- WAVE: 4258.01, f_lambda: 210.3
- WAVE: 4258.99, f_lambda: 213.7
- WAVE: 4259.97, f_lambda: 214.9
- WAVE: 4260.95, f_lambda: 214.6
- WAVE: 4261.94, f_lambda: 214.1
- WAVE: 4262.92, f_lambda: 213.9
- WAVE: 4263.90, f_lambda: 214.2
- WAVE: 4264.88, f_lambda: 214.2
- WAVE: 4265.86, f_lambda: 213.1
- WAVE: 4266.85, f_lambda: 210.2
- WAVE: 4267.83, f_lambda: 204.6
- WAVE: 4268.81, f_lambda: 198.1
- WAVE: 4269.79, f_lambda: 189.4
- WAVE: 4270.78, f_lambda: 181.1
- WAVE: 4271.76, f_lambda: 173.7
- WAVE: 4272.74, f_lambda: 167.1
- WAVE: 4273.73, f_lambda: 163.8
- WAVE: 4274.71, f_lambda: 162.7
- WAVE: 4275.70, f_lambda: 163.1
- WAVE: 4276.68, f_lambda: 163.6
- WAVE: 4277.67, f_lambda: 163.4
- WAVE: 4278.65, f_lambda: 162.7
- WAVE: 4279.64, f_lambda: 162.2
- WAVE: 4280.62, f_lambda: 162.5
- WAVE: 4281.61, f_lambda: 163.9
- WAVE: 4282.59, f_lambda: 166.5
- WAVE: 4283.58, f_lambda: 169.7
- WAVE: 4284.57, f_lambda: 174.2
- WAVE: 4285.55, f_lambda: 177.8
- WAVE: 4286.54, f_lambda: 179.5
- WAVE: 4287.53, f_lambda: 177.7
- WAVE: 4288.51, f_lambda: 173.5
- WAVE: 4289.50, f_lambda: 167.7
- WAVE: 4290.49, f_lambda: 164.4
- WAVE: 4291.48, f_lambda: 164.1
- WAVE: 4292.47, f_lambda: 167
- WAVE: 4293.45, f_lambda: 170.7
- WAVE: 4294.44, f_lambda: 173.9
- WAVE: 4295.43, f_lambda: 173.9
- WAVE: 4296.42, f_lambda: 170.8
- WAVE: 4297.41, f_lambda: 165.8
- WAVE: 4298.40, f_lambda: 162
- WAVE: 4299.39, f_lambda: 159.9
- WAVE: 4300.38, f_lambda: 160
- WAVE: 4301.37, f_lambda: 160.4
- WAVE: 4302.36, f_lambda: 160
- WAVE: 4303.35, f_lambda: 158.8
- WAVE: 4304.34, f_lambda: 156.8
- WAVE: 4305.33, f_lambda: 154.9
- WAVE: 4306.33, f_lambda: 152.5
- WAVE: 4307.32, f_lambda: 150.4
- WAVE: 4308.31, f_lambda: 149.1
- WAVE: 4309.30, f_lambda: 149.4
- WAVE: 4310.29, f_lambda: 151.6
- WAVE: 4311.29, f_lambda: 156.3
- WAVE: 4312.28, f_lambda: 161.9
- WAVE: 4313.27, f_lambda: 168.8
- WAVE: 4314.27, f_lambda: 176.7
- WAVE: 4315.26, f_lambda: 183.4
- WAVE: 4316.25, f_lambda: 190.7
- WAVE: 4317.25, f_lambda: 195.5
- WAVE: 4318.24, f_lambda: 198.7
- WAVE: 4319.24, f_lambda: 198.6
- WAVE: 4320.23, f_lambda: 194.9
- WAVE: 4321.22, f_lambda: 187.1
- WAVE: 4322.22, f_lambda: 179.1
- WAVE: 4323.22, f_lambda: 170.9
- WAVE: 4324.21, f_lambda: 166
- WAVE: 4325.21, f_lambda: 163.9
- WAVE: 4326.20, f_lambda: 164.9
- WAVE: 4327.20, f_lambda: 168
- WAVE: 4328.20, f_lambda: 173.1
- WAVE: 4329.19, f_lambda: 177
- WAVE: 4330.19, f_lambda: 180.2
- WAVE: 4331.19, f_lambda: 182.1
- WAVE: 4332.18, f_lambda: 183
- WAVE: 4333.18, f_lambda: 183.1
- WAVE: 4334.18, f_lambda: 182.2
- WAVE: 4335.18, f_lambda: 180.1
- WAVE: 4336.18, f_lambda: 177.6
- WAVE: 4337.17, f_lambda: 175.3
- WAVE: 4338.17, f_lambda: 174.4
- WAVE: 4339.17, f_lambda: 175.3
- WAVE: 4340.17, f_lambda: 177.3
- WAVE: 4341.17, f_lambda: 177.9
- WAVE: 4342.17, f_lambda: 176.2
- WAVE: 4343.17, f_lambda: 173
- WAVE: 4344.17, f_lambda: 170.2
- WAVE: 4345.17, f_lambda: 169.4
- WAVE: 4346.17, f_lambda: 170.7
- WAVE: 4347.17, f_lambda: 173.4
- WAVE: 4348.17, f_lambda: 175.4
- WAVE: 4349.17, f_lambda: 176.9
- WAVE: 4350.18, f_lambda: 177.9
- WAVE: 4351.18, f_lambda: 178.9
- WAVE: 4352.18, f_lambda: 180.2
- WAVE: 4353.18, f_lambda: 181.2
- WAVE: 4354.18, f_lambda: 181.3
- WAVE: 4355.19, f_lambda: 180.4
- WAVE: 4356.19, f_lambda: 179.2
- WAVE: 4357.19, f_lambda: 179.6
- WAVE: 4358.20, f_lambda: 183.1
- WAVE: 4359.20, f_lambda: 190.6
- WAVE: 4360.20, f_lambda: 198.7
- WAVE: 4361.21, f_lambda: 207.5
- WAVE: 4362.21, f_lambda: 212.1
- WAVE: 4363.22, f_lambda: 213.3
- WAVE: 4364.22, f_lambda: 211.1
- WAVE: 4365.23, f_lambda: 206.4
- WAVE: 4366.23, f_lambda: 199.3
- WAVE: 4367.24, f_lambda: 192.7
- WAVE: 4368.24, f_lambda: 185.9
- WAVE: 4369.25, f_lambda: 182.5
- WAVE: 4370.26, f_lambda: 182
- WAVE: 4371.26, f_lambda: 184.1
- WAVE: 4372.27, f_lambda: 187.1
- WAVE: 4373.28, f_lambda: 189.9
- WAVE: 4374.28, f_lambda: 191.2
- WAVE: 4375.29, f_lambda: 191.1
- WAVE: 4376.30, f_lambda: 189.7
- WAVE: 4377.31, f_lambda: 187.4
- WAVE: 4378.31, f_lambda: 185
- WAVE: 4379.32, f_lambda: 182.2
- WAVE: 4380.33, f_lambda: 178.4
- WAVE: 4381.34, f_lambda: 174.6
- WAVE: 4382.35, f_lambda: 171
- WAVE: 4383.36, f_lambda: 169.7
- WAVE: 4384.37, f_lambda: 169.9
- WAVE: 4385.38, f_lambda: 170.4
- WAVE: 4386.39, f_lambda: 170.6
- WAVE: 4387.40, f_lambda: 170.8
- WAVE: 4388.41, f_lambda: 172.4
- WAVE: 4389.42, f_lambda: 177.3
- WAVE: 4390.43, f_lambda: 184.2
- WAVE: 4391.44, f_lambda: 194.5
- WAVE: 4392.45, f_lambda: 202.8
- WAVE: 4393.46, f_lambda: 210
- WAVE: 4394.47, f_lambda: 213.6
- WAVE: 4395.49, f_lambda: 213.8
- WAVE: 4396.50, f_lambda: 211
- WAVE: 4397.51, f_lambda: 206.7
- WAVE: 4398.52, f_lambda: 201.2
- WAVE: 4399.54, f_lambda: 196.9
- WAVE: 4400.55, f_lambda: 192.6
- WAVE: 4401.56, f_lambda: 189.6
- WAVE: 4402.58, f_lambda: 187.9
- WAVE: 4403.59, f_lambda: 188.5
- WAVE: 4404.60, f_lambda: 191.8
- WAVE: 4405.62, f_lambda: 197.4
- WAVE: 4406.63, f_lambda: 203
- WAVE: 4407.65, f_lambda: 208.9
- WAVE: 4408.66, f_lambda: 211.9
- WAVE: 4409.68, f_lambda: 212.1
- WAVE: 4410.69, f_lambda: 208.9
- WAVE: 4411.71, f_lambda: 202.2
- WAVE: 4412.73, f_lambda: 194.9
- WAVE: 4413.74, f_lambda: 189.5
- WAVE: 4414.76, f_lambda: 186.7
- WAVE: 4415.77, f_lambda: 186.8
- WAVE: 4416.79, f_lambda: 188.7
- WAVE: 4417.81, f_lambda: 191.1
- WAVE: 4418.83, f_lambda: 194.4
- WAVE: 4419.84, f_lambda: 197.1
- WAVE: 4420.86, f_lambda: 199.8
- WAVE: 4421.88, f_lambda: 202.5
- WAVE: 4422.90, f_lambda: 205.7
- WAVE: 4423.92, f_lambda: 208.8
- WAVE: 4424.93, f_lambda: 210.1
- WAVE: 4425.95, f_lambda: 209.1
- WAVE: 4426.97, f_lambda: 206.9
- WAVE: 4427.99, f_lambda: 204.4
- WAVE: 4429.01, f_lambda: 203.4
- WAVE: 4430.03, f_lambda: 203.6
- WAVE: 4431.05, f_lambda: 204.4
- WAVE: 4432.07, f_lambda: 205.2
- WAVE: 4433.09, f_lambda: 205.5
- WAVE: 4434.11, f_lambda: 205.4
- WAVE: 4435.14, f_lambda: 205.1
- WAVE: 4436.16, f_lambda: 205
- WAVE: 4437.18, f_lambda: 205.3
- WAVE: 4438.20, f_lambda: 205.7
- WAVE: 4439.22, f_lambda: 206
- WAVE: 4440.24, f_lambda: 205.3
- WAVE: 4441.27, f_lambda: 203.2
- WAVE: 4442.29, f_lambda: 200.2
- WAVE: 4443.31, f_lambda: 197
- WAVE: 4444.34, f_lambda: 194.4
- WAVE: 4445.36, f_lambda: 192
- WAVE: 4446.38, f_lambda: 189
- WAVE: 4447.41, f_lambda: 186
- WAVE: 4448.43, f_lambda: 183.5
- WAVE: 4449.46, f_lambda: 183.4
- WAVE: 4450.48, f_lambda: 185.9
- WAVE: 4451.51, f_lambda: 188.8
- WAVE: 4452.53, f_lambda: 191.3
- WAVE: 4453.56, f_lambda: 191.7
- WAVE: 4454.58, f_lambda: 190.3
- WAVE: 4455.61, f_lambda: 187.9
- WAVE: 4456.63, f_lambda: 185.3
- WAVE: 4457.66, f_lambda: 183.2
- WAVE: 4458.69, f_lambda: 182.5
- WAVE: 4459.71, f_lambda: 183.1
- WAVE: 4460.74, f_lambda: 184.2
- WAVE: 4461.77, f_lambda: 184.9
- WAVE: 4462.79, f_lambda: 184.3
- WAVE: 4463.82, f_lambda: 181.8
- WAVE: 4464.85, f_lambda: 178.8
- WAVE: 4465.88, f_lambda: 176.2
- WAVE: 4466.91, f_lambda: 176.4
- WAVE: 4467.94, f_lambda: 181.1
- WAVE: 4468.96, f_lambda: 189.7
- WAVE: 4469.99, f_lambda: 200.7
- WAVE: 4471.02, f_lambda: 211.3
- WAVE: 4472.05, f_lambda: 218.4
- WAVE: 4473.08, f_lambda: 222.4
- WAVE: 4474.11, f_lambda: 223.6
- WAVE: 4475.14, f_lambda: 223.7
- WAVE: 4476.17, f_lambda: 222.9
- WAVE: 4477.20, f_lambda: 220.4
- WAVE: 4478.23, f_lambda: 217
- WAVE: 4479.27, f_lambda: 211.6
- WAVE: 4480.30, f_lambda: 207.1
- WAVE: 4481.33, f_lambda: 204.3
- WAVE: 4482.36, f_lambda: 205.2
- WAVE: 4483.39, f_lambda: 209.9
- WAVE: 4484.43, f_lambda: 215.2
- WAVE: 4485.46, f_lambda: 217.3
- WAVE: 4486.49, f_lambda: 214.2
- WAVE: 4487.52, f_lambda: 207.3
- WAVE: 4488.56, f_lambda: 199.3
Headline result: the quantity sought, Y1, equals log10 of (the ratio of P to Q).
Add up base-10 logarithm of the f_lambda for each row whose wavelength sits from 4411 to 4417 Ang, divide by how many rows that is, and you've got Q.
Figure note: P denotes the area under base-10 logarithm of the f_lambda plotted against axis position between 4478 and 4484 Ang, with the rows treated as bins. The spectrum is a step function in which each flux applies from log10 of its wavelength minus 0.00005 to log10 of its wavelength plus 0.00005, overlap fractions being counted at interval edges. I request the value 0.785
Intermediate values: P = 13.9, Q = 2.28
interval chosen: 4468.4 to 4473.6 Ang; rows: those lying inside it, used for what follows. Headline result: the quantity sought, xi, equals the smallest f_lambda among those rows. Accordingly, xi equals 189.7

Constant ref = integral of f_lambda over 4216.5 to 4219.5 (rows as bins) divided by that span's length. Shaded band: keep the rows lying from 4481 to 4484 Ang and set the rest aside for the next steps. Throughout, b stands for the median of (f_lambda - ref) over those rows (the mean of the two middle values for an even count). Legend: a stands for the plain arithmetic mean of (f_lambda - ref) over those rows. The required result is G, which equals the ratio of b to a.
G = 0.65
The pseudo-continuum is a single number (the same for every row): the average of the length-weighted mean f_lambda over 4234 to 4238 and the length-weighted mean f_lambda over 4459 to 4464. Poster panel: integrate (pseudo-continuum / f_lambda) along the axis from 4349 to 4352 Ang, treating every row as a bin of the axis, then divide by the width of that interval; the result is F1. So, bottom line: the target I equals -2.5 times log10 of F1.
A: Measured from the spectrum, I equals -0.04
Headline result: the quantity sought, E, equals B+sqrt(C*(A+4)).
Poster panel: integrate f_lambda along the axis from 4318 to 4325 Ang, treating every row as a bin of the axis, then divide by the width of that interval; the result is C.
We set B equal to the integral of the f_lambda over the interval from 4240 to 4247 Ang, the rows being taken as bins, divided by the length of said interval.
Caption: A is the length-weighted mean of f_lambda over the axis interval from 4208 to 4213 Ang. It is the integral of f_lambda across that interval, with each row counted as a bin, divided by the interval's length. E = 393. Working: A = 193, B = 202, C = 184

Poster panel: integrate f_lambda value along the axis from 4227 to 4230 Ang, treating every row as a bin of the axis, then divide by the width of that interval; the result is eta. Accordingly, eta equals 155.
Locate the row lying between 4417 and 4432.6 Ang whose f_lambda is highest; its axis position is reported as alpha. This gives 4424.93 Ang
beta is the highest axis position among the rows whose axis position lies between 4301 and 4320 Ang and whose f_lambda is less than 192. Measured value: 4316.25 Ang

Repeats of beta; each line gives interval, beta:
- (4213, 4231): 4230.65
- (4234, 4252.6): 4252.13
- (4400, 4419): 4417.81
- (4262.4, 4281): 4280.62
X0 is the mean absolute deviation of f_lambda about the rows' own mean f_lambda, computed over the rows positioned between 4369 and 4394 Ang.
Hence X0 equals 8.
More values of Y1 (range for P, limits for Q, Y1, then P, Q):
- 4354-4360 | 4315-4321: 0.774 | 13.6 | 2.29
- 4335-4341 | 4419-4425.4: 0.766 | 13.5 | 2.31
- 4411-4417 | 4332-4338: 0.783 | 13.7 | 2.26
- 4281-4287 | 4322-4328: 0.779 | 13.4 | 2.23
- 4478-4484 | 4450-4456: 0.786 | 13.9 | 2.28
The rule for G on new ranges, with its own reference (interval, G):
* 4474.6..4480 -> 1.08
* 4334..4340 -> 1.04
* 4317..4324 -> 0.59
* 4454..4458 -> 1.00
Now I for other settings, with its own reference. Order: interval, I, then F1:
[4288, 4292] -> -0.11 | 1.10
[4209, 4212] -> 0.05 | 0.96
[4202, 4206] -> -0.01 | 1.01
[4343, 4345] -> -0.09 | 1.08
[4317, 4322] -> 0.05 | 0.95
